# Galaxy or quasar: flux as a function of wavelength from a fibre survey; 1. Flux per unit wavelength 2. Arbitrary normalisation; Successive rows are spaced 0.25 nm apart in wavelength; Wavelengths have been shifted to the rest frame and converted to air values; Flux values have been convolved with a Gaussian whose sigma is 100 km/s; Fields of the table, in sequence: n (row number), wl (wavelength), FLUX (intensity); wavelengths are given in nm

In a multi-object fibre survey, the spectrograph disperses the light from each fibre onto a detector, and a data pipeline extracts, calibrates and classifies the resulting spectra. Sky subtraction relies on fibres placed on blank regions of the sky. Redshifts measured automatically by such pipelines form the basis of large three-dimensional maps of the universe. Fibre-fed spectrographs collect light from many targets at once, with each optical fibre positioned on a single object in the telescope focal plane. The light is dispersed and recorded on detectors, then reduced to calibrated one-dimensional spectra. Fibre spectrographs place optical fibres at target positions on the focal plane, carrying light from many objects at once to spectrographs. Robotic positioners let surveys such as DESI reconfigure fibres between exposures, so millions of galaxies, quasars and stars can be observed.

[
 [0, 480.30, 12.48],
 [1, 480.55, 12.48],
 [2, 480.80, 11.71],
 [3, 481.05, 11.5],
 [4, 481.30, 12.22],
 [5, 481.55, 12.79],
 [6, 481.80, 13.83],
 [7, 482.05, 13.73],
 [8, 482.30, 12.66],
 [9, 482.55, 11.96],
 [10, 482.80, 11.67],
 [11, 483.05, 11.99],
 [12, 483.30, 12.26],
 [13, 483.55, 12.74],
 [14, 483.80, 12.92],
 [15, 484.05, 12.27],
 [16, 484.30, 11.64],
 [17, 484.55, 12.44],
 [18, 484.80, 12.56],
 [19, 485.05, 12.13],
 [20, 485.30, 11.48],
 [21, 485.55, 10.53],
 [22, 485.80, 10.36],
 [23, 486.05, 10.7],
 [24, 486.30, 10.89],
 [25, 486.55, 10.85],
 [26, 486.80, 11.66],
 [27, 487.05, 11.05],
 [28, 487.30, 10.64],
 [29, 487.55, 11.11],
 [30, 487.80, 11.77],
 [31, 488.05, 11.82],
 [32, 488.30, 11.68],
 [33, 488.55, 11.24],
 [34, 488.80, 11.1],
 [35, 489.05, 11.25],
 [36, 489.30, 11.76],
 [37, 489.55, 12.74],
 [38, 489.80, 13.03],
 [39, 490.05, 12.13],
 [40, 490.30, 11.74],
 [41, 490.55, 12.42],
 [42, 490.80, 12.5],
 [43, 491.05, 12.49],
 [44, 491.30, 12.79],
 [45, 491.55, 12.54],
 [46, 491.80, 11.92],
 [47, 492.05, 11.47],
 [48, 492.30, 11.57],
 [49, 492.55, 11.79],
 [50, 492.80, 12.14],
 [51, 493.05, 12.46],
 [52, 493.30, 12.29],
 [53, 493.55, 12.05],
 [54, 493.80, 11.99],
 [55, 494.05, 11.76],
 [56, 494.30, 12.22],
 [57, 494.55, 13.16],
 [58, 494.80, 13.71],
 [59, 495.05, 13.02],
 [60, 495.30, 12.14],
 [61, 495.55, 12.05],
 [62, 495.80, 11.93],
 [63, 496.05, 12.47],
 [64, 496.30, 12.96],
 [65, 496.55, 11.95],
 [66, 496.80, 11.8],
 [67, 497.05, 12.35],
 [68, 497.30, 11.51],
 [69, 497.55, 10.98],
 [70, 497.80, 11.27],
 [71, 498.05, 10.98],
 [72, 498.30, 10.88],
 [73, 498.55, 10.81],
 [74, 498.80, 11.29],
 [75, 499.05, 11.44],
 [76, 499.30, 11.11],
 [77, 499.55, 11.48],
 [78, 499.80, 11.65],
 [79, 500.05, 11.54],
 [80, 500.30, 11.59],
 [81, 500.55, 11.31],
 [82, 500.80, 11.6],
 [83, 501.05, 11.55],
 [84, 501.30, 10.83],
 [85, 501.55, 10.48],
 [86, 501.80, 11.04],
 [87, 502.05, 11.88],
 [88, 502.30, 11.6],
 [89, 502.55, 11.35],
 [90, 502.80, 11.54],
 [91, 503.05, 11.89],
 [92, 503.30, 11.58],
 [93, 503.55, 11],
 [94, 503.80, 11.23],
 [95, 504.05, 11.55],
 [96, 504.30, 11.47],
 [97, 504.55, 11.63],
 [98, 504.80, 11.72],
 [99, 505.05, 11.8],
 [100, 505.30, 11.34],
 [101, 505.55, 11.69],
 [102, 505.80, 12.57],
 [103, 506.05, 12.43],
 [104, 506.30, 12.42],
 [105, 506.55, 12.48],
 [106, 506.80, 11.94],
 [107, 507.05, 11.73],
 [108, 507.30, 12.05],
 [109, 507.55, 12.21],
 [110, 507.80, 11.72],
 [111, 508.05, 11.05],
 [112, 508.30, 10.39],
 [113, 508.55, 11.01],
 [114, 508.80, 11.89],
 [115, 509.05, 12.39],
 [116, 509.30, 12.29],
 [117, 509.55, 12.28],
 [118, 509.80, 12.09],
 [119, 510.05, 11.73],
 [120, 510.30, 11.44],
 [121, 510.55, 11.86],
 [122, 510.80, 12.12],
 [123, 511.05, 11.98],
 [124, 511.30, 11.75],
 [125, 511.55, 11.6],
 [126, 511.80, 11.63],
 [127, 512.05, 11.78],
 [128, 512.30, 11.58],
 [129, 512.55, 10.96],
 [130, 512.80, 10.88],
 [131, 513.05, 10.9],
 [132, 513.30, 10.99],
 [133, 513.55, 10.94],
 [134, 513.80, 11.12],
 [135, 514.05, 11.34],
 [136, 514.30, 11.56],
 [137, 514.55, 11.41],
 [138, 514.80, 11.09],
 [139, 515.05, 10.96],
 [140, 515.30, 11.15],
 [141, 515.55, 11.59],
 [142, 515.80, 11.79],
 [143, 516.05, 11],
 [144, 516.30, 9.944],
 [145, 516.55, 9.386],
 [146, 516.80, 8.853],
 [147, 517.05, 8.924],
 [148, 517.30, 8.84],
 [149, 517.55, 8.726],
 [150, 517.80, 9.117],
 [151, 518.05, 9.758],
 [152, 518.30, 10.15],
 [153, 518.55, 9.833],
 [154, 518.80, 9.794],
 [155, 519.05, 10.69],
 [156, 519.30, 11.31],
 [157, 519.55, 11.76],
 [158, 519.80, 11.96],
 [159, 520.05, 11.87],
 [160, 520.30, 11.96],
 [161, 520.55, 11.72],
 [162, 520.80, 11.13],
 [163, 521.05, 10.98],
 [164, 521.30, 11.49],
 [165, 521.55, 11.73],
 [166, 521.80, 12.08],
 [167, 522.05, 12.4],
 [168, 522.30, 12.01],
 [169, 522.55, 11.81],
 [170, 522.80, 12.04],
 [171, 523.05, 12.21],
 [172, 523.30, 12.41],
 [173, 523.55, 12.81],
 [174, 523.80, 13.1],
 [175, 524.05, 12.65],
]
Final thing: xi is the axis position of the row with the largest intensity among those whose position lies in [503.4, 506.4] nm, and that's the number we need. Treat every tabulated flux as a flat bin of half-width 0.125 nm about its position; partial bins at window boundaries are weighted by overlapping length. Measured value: 505.80 nm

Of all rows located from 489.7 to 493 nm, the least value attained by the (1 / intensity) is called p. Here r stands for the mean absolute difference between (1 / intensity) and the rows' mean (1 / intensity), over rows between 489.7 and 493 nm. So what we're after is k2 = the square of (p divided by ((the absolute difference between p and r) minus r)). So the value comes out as 1.16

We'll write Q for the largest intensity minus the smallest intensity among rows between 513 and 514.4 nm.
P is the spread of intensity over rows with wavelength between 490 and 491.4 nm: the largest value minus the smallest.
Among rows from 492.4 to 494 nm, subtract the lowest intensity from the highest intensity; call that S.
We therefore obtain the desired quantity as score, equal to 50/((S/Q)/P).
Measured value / 52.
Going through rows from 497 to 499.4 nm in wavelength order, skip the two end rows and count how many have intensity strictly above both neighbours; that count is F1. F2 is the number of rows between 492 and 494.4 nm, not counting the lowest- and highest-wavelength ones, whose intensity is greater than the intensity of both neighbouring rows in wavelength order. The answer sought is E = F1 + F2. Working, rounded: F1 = 2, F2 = 1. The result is 3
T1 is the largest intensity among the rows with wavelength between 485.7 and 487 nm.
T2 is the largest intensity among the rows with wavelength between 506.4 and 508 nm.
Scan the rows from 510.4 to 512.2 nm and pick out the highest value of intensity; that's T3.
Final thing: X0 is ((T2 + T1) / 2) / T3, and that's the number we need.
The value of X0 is 1.00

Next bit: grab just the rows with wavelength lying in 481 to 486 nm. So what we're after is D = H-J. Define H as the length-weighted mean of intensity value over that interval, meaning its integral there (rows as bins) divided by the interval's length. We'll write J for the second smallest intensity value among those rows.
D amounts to 1.6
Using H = 12.2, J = 10.53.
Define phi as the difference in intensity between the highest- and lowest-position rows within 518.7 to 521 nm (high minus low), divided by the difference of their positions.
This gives 0.67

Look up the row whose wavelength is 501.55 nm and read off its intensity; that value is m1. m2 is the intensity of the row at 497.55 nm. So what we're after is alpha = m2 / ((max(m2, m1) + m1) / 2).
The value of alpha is 1.02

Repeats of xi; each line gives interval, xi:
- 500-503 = 502.05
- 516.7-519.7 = 519.55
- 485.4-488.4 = 488.05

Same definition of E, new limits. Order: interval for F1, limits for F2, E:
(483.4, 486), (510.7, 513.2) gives 3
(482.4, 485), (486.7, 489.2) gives 2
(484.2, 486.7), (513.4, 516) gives 3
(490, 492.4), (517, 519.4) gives 3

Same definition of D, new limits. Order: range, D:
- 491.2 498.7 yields 1.1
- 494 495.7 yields 0.6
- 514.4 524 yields 2.2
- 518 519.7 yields 0.7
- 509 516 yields 0.6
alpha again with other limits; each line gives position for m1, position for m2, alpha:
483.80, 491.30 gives 0.99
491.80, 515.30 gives 0.94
